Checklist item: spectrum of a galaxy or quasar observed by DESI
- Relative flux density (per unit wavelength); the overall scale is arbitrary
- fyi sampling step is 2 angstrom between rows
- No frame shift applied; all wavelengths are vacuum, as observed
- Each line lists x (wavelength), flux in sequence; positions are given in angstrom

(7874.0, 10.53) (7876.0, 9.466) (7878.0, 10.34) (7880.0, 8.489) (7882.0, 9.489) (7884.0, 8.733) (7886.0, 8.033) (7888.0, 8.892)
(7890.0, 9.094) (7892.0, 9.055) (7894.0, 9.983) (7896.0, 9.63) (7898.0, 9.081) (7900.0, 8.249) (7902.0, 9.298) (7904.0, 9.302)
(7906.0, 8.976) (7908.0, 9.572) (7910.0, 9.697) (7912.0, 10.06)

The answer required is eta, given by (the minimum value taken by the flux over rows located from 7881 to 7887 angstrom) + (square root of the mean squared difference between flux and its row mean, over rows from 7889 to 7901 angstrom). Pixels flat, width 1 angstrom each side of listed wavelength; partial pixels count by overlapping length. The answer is 8.57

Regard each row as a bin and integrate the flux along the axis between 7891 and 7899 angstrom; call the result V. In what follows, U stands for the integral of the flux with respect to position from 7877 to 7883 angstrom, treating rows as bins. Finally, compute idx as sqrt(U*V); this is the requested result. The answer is 65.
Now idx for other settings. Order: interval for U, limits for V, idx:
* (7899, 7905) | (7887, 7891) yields 44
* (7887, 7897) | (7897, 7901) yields 57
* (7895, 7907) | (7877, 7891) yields 117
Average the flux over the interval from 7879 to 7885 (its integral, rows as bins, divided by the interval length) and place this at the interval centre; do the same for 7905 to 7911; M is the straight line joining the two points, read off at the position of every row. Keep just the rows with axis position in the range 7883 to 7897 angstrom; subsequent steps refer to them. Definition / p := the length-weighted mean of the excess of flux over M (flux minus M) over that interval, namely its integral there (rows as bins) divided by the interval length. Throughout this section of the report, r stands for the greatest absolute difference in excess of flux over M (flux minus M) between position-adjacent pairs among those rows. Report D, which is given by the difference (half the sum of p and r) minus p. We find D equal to 0.44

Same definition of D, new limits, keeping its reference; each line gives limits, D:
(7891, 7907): 0.53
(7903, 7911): 0.28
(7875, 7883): 0.64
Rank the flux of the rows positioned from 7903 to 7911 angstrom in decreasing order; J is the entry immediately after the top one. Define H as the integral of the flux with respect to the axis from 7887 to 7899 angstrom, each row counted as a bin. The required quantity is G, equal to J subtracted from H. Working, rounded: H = 111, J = 9.572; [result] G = 102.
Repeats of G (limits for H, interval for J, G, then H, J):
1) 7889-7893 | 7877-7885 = 27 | 36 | 9.489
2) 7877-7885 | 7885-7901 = 64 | 74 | 9.63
